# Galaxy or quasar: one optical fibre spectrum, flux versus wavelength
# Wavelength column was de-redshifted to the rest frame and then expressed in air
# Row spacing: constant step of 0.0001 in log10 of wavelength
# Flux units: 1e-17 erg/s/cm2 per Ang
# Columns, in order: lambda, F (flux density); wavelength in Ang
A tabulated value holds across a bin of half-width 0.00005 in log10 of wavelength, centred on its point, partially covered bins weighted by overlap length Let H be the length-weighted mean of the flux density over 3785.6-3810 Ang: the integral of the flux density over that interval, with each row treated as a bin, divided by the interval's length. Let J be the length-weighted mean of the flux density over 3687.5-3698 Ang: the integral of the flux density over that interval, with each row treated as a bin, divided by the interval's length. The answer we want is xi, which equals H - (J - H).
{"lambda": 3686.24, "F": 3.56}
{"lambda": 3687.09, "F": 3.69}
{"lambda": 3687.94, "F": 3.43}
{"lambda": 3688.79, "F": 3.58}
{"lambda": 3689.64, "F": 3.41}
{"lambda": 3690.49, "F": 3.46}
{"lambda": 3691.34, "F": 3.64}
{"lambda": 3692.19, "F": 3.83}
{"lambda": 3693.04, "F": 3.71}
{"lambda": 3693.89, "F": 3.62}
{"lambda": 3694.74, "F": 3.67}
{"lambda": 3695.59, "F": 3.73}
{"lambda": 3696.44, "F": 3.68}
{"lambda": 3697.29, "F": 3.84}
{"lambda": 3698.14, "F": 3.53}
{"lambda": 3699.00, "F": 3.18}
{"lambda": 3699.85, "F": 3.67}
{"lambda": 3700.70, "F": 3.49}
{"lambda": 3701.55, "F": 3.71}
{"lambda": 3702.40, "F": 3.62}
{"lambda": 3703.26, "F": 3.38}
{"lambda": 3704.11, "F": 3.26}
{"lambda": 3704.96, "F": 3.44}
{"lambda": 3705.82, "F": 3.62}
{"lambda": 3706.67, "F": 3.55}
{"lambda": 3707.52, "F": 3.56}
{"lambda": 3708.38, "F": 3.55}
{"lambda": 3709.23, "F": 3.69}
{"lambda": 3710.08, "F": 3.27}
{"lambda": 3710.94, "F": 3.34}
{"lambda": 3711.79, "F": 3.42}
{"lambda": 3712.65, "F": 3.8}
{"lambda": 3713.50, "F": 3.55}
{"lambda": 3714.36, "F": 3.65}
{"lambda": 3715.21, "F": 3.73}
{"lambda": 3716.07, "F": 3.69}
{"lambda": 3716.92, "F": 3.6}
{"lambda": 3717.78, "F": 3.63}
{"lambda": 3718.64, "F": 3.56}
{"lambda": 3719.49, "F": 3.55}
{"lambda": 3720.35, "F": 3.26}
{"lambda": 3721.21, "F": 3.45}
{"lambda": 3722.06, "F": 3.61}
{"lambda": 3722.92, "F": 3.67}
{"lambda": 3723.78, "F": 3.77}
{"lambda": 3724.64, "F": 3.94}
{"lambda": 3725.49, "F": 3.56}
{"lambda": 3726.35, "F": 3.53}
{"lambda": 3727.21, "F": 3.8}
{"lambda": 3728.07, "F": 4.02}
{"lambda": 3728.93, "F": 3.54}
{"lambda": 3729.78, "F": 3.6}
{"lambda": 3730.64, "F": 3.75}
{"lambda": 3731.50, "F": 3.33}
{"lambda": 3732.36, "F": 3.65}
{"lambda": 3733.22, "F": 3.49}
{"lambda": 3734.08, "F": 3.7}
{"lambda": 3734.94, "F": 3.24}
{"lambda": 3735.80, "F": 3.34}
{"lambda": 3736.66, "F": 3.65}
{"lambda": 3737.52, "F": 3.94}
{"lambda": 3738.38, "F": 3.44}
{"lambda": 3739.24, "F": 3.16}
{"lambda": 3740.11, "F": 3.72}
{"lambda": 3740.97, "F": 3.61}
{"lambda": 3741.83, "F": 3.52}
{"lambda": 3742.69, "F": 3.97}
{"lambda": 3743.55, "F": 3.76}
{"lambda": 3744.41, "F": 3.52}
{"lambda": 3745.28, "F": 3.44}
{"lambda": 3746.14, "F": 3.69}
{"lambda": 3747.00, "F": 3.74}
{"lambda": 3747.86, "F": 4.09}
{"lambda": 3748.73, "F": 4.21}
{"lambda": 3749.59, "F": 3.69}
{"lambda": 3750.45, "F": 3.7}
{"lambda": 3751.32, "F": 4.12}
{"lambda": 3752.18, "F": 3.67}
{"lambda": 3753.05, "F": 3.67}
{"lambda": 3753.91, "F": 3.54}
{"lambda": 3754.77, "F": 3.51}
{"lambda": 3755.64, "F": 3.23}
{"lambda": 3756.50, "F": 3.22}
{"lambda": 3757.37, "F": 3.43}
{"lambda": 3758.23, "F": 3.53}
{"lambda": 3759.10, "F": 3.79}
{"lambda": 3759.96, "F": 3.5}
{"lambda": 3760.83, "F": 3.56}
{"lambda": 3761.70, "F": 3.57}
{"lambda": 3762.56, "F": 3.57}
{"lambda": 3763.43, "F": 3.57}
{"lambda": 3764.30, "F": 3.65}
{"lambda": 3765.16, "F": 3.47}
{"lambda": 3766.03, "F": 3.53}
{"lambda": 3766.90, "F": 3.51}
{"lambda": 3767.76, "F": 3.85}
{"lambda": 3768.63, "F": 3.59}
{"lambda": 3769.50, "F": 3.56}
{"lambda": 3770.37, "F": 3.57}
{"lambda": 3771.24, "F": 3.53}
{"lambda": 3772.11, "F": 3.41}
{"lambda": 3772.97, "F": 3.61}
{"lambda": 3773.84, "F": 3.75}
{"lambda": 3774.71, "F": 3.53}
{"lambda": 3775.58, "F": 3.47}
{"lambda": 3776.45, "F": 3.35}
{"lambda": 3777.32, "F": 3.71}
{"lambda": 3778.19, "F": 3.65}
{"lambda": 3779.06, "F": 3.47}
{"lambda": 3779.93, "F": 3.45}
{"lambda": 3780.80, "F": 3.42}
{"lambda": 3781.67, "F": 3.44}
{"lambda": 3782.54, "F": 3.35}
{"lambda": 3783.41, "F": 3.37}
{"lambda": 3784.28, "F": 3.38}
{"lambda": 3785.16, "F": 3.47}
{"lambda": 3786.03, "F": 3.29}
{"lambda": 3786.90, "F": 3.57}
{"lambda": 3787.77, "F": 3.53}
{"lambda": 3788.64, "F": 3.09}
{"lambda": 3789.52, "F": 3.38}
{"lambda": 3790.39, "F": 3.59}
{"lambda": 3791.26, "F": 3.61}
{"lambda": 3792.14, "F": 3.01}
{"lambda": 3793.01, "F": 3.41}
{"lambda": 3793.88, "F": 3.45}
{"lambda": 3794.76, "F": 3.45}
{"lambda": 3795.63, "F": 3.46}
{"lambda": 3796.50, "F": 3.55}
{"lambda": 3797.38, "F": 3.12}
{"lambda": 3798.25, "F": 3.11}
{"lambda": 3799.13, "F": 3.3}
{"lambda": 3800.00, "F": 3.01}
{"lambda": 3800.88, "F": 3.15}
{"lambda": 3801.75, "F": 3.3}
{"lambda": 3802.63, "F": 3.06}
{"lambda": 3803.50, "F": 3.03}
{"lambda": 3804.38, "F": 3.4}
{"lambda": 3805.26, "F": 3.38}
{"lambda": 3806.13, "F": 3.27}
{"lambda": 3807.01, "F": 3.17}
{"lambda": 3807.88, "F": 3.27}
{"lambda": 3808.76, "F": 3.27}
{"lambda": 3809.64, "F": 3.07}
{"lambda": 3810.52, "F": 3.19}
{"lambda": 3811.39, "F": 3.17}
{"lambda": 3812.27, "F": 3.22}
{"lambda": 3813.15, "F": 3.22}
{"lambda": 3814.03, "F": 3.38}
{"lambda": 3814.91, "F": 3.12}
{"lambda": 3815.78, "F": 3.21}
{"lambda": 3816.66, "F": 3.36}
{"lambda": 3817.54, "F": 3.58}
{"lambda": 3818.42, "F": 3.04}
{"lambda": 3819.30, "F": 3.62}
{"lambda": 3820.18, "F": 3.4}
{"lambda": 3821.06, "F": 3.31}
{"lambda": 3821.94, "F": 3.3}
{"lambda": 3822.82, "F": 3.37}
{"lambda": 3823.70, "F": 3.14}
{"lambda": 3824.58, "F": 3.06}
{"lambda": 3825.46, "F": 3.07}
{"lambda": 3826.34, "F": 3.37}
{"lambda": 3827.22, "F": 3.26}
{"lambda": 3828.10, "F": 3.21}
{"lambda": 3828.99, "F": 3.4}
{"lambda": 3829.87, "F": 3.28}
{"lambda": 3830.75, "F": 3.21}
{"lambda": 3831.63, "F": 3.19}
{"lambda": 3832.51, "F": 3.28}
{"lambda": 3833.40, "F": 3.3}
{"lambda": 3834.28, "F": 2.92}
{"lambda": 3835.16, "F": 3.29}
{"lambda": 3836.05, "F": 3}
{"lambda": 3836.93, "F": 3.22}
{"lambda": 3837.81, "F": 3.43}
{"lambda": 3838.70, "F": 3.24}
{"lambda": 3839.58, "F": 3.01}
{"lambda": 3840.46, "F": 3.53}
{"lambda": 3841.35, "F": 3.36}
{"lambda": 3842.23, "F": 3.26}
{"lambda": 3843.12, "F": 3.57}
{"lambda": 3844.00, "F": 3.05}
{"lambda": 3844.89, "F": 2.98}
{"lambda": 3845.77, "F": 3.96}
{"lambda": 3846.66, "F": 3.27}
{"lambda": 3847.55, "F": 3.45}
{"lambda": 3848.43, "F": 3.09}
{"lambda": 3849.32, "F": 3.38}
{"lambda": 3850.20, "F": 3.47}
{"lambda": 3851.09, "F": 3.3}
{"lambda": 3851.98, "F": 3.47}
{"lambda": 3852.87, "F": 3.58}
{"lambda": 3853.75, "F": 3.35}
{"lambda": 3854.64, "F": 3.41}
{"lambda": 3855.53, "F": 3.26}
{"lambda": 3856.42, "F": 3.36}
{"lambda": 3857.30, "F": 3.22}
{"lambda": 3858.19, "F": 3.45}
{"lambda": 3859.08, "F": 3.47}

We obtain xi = 3.0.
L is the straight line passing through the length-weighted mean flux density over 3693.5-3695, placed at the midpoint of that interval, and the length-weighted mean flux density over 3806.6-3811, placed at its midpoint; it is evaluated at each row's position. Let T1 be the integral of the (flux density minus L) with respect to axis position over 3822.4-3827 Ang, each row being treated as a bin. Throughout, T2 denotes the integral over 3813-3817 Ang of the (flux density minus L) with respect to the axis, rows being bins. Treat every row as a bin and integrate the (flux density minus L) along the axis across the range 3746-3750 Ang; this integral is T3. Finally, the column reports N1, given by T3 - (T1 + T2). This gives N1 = 1.2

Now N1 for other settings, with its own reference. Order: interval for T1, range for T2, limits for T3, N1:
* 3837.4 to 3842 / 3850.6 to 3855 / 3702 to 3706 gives -3.4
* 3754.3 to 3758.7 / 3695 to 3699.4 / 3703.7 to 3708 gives -0.3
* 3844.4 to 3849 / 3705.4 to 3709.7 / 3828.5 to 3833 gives -0.6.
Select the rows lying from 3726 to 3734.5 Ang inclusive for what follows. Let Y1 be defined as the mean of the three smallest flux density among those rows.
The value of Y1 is 3.45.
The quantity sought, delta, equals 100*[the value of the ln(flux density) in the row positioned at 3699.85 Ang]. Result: 130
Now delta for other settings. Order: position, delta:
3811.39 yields 115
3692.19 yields 134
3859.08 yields 124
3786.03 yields 119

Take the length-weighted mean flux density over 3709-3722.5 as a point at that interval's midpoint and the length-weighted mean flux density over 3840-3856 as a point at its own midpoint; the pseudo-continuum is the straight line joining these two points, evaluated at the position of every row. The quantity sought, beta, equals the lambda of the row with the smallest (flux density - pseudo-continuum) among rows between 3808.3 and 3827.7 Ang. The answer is 3818.42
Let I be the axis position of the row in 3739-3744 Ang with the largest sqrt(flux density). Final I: 3742.69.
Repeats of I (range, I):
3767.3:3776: 3767.76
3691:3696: 3692.19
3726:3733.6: 3728.07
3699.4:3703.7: 3701.55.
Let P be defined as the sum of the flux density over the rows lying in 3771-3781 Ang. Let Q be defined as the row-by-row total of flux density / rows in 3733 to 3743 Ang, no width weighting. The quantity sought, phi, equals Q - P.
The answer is 0.4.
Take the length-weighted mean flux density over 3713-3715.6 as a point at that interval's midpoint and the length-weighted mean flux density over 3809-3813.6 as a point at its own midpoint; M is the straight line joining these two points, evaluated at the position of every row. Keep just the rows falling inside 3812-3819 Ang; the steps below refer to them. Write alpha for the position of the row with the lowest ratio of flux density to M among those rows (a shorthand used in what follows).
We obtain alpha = 3818.42 Ang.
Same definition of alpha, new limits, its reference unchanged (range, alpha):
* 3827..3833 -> 3831.63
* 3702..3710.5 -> 3704.11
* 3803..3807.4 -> 3803.50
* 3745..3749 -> 3745.28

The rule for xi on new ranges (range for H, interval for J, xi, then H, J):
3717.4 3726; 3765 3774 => 3.6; 3.60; 3.58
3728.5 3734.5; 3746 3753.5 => 3.3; 3.58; 3.85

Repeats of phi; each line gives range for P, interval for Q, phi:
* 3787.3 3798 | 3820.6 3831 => -1.7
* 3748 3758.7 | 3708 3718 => -0.6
